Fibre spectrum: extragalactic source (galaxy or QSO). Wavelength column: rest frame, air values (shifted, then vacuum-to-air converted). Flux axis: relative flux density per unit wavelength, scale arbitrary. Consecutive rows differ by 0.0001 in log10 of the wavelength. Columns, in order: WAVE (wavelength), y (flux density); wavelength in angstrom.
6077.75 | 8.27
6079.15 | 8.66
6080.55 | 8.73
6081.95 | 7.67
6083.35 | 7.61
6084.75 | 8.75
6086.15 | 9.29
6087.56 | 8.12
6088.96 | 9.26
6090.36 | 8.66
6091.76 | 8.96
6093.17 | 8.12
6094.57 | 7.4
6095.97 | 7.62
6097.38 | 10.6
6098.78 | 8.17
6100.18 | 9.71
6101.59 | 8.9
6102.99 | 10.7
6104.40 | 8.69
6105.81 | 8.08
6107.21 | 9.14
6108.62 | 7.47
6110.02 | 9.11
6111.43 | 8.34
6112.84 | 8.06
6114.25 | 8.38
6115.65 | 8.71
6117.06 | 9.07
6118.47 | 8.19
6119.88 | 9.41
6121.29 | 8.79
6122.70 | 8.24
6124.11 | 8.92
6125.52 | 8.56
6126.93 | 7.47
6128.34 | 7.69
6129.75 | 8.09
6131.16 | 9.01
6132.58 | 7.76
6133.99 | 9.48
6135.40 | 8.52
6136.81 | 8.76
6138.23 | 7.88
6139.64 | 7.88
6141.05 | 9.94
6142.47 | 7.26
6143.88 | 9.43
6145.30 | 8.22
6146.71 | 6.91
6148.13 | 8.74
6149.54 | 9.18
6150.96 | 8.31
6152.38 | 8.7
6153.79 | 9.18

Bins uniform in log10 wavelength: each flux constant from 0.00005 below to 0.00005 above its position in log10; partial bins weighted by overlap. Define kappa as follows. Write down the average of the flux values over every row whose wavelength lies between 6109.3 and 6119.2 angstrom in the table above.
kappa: 8.55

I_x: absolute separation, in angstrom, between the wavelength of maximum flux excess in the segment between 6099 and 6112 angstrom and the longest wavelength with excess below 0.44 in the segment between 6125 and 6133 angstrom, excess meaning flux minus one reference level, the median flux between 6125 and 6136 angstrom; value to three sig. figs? 29.6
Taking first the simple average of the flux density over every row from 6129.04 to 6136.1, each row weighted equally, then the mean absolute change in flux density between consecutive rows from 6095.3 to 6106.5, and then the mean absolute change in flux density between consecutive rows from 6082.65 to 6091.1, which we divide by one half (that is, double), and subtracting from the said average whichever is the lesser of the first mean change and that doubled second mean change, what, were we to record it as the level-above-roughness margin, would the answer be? 6.8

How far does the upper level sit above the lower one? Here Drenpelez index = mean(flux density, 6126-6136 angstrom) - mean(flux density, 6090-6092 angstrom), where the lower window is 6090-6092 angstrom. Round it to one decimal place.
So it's -0.5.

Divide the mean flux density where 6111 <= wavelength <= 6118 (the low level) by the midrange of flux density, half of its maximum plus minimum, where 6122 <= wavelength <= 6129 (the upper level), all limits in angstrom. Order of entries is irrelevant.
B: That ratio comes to 1.04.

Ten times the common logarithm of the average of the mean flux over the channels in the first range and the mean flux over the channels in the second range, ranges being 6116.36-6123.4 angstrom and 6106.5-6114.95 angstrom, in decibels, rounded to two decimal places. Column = 9.33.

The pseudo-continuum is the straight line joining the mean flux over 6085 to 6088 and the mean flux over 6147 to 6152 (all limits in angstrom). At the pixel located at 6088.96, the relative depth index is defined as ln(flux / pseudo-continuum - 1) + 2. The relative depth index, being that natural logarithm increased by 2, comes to -0.8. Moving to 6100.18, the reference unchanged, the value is -0.2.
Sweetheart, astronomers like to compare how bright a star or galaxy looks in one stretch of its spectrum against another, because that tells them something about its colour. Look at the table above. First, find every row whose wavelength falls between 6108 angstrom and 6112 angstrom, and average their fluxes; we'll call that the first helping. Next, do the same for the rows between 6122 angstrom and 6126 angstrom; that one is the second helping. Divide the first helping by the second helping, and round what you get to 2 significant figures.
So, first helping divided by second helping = 0.97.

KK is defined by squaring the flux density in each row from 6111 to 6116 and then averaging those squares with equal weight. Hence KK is 70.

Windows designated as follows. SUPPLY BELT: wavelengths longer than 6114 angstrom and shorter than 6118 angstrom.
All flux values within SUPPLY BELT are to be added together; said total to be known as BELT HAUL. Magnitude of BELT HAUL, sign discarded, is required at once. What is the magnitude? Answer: 26.2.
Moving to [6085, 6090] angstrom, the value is 26.7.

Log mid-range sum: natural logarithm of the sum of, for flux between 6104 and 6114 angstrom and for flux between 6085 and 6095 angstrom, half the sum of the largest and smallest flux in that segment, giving 2.81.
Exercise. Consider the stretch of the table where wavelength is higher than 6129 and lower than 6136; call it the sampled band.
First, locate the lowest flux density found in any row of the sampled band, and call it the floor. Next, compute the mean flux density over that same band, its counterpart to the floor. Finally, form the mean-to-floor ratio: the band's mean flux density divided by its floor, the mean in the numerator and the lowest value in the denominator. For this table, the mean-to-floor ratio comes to 1.10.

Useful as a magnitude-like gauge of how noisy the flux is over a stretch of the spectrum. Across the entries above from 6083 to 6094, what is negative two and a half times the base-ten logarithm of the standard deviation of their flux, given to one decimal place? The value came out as 0.6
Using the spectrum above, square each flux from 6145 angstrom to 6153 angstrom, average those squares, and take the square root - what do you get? 8.37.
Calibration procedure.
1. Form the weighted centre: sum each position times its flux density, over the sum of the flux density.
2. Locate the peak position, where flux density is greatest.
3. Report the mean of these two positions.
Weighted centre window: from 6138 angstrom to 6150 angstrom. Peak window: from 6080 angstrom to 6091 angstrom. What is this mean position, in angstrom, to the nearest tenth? 6115.0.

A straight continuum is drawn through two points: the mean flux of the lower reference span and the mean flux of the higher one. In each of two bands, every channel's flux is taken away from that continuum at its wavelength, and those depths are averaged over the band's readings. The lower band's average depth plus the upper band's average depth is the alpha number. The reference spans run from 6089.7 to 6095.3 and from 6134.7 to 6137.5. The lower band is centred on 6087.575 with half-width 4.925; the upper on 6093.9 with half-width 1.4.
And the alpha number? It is 0.12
